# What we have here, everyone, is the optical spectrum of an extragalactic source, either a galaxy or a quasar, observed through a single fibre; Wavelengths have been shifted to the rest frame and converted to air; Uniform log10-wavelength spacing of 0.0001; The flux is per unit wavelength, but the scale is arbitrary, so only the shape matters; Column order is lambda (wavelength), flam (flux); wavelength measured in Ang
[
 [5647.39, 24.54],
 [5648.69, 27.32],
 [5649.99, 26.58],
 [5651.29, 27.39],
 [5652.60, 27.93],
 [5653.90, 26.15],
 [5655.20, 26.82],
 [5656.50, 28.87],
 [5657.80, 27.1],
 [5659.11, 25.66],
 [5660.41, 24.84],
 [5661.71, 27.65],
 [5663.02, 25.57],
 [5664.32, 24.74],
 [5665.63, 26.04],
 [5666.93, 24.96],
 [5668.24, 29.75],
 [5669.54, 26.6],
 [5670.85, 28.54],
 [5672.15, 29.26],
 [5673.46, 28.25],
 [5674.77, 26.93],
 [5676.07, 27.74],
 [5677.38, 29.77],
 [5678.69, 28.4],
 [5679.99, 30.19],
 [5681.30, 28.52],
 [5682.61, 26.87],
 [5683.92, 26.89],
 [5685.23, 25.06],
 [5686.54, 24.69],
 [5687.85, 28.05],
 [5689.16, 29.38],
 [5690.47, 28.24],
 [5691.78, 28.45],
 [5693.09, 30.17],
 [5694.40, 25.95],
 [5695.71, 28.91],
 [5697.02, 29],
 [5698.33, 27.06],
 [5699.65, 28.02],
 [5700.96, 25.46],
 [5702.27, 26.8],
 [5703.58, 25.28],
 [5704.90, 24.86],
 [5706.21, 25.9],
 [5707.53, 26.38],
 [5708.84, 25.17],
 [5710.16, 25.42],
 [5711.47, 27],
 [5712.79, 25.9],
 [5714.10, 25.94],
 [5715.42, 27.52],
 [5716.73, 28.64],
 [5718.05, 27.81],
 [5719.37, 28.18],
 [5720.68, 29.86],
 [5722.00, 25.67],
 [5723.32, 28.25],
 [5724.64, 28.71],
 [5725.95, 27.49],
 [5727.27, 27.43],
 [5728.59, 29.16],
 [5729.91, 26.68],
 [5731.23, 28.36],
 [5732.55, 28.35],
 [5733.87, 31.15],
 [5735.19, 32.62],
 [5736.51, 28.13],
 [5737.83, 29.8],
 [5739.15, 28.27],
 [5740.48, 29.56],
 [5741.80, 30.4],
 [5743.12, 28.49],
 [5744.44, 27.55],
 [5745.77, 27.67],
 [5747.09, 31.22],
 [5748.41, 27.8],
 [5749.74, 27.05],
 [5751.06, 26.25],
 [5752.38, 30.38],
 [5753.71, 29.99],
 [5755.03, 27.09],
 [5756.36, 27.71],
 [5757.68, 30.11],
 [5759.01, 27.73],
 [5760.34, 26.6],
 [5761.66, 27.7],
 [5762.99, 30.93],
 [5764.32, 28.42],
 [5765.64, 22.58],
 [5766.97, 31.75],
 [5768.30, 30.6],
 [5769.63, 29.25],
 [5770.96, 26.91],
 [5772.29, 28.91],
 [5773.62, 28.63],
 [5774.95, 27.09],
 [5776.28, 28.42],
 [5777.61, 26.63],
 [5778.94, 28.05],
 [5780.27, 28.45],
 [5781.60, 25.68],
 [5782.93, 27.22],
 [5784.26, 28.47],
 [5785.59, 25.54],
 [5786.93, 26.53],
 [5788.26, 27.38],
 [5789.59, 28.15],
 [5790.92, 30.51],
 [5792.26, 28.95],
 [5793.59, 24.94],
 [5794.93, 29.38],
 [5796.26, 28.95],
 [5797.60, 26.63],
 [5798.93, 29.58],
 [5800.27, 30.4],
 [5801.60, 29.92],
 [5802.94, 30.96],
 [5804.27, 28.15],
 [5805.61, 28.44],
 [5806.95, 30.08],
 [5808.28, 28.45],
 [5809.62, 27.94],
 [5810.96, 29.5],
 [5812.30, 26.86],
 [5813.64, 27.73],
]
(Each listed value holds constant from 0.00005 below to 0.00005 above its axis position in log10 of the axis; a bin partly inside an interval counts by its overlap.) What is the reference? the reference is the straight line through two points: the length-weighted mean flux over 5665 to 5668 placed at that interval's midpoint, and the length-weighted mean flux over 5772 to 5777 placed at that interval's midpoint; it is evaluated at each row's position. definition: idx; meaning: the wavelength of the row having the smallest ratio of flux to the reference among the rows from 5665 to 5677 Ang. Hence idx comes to 5666.93 Ang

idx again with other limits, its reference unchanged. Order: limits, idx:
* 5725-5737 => 5729.91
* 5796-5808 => 5797.60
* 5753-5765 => 5760.34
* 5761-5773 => 5765.64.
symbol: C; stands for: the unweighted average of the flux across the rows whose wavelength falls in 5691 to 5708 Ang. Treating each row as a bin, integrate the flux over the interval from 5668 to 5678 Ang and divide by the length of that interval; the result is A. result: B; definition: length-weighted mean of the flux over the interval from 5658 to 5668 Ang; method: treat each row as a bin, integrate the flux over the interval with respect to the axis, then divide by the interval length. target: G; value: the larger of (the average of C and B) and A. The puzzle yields 28.3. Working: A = 28.3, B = 25.9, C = 27.1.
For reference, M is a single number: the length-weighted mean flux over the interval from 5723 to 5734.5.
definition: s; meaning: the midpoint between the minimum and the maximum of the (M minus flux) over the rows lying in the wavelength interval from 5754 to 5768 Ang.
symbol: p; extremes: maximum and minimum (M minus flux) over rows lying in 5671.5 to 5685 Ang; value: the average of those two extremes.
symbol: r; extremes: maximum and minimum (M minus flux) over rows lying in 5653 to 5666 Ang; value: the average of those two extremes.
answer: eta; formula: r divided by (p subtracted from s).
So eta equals 1.2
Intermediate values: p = -0.1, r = 1.6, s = 1.2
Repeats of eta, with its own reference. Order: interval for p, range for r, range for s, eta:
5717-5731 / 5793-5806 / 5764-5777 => 0.8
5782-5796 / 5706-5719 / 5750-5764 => -1.7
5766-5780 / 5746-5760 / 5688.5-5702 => -0.2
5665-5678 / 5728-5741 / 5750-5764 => 1.0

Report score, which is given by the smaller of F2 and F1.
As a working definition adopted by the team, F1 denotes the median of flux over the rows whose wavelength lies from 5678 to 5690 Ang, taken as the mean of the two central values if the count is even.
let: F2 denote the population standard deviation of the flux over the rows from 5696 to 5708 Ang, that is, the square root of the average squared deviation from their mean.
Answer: 1.3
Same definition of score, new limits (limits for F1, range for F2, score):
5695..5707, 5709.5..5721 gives 1.4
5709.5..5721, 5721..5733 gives 1.0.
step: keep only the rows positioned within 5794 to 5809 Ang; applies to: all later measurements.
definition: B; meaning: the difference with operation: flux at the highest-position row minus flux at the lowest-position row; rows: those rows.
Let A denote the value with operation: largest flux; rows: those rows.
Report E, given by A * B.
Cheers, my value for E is -29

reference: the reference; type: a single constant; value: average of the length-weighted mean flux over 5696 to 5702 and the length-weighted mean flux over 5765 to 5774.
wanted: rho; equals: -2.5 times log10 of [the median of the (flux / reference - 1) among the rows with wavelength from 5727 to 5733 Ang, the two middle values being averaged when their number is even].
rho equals 4.5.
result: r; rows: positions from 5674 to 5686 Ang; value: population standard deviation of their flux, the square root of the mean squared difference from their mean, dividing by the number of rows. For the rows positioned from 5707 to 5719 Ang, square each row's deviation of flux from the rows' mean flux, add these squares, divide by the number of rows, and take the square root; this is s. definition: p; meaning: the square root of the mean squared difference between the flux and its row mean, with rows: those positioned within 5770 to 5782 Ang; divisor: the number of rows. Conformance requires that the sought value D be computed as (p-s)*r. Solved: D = -0.1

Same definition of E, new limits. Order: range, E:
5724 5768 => 99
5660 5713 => 32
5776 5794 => -106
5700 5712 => 42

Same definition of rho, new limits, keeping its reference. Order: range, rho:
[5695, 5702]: 5.9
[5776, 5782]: 5.7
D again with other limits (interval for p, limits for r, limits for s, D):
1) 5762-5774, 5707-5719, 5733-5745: 1.1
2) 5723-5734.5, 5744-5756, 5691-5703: -0.4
